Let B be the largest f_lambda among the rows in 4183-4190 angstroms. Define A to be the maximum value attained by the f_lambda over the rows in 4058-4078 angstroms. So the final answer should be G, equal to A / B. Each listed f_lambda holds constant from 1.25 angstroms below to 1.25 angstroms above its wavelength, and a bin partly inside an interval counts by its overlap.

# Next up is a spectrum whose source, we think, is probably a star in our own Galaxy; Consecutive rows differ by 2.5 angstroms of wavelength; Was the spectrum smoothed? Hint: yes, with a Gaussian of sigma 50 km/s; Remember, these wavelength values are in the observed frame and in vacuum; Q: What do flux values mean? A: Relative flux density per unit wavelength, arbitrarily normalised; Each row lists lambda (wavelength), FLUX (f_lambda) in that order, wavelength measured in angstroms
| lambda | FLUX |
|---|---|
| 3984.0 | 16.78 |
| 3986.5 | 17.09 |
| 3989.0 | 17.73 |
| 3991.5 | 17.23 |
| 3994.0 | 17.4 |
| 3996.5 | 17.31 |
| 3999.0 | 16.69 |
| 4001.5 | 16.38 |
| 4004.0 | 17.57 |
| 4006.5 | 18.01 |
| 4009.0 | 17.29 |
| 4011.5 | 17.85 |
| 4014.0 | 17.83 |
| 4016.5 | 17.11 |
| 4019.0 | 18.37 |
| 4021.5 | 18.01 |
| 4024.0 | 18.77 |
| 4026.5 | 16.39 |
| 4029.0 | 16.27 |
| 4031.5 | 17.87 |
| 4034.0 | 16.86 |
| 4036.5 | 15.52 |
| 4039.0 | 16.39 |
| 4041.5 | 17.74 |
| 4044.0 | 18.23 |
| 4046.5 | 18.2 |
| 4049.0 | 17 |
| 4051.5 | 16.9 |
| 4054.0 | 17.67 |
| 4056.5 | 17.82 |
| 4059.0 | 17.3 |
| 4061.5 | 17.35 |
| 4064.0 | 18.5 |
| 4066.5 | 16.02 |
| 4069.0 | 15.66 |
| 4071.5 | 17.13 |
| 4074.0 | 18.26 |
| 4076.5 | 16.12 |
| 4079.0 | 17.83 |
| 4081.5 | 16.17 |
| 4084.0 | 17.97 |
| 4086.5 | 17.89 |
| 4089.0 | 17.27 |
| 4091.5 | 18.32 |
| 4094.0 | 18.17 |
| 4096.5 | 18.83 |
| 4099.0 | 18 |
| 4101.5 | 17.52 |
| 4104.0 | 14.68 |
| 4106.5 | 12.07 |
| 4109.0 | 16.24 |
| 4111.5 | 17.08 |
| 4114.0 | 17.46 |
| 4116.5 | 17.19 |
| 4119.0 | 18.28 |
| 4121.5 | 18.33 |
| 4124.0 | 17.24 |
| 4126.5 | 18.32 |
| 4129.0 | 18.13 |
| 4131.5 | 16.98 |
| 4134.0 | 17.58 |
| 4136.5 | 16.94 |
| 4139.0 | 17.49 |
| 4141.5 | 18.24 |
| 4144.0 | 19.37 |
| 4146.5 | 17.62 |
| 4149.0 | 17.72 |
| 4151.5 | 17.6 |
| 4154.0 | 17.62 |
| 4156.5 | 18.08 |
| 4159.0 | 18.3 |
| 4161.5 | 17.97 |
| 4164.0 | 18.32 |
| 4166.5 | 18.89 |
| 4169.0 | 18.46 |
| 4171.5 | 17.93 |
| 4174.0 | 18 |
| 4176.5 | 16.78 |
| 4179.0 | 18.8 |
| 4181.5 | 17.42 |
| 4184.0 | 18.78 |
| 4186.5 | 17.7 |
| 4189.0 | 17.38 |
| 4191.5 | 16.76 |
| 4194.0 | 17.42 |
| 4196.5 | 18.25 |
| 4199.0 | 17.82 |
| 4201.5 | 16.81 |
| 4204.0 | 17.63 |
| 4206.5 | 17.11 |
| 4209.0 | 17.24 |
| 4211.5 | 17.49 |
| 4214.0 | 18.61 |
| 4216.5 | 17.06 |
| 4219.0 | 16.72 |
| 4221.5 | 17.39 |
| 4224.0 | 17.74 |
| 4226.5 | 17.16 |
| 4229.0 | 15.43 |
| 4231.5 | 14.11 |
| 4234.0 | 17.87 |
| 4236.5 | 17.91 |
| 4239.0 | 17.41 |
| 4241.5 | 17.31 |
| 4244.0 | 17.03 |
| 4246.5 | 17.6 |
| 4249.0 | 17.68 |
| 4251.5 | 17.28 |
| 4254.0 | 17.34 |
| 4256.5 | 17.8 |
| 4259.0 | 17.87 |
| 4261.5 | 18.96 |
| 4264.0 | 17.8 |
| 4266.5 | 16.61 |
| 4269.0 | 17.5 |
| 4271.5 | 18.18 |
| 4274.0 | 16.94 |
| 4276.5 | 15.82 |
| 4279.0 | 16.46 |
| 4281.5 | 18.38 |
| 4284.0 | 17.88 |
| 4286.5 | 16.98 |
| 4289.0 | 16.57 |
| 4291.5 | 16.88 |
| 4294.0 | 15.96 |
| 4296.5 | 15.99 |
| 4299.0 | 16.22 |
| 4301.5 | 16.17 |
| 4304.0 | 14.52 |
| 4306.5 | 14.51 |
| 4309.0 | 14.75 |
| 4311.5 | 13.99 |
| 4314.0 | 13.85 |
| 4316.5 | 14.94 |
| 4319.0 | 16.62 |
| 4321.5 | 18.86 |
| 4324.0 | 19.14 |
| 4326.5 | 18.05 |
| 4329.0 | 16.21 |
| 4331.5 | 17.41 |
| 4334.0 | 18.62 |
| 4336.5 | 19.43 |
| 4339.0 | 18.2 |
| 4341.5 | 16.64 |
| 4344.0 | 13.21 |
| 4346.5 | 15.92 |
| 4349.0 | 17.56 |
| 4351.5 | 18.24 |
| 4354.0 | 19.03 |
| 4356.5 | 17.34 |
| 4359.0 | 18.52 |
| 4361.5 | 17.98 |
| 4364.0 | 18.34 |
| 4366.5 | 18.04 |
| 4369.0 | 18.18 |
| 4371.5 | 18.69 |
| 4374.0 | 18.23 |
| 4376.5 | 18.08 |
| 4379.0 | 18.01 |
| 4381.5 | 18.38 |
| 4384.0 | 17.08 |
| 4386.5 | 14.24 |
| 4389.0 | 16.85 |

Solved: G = 0.99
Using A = 18.5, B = 18.78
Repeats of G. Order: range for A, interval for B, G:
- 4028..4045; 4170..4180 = 0.97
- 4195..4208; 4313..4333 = 0.95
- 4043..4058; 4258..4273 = 0.96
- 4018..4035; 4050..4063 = 1.05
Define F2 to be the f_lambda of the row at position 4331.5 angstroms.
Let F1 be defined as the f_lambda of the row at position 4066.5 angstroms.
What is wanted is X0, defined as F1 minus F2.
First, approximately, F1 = 16.02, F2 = 17.41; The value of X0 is -1.4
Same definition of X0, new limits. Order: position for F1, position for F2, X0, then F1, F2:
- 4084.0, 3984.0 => 1.2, 17.97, 16.78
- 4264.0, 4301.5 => 1.6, 17.8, 16.17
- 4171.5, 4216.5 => 0.9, 17.93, 17.06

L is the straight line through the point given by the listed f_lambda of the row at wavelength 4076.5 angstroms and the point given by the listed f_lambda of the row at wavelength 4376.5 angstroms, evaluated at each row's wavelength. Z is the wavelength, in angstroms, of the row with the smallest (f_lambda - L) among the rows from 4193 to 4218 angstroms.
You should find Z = 4201.5 angstroms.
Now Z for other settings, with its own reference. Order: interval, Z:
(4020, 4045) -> 4036.5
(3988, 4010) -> 4001.5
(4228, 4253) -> 4231.5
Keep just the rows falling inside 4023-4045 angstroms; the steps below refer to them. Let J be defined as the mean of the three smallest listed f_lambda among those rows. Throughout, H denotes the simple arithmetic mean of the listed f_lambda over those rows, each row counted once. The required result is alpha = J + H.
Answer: 33.2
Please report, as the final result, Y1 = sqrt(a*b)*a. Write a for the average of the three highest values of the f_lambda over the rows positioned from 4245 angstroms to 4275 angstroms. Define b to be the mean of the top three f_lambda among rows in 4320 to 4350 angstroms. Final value 344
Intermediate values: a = 18.3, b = 19.1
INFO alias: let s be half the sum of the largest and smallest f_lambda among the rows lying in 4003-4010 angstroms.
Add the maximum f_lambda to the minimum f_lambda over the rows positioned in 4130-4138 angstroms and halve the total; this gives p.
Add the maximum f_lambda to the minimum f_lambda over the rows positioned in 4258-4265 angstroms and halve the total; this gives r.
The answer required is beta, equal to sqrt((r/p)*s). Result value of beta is 4.34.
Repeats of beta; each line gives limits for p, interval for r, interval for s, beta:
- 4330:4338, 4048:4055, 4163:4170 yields 4.18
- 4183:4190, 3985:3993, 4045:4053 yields 4.11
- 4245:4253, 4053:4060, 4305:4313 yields 3.80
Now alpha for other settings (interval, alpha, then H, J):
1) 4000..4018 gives 34.4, 17.4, 16.9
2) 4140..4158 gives 35.6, 18.0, 17.6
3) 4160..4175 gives 36.2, 18.3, 18.0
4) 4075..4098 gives 34.1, 17.6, 16.5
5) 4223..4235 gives 32.0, 16.5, 15.6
